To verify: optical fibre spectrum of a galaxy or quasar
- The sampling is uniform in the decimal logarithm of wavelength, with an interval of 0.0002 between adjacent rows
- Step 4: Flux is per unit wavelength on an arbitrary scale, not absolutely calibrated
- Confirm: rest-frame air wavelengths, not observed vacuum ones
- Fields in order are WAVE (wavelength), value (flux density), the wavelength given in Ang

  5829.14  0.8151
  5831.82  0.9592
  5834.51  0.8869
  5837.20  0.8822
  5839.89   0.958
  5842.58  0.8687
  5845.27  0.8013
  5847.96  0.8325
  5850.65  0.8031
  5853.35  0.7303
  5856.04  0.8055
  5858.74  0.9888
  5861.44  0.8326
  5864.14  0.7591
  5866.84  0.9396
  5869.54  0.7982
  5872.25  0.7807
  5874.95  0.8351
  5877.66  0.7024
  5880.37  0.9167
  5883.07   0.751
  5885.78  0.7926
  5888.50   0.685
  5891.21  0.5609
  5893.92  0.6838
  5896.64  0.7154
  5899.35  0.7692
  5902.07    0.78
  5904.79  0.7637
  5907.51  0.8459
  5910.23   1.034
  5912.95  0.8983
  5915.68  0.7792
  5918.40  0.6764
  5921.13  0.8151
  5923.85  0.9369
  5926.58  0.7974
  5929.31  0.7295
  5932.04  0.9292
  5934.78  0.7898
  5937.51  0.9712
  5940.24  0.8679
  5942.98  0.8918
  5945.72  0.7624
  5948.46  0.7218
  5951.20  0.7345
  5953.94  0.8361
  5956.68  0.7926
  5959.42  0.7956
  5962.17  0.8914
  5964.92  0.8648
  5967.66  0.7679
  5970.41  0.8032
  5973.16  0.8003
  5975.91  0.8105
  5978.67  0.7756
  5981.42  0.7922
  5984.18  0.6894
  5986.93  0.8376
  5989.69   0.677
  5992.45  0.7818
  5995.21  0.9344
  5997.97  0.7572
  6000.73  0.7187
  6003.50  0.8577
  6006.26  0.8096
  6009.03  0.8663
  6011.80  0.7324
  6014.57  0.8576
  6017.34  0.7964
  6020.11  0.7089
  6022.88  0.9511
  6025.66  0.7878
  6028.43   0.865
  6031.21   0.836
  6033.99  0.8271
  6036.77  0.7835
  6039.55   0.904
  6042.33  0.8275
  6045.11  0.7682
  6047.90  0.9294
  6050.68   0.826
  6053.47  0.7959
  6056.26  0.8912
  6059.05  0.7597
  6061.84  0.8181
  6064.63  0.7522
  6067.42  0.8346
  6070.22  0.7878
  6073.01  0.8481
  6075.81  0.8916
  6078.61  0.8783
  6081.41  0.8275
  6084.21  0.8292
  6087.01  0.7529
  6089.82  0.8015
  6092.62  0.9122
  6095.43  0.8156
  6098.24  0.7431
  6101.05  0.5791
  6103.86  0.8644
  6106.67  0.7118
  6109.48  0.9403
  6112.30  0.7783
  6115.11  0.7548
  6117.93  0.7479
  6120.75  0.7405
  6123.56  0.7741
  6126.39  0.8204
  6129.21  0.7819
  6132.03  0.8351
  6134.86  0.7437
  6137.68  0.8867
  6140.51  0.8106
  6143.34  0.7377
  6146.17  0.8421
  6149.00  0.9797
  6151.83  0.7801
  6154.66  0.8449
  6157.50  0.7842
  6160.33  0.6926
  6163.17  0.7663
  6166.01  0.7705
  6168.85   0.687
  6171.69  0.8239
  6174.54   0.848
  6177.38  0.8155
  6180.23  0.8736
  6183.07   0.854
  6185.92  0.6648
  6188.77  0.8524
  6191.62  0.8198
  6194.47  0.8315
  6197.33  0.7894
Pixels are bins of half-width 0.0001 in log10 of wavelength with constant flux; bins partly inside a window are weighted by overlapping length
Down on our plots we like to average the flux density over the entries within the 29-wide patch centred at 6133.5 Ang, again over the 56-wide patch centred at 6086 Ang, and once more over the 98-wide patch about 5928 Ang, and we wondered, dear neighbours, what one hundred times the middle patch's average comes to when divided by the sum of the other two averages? 50.3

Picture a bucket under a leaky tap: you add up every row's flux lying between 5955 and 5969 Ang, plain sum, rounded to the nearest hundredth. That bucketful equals 4.11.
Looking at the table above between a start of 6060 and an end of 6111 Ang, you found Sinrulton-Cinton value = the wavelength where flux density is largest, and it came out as 6109.48 Ang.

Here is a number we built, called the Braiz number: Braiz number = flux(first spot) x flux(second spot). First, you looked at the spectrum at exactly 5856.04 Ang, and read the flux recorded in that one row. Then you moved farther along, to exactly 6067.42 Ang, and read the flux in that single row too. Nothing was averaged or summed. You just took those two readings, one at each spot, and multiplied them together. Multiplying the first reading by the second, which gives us 0.67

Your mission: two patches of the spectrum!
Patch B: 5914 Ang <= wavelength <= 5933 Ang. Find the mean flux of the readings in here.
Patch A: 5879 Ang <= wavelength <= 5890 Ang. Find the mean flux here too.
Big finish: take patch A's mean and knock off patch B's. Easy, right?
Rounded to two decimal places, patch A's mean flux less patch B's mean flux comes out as -0.02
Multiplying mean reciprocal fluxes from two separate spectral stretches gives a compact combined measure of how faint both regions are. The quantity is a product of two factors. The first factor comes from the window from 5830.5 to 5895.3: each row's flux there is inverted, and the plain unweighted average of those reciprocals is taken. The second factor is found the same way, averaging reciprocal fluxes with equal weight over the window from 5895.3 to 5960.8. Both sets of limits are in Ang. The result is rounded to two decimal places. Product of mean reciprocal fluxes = 1.54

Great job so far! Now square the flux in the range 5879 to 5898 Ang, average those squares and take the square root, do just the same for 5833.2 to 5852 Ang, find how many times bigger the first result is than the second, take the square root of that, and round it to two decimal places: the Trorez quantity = 0.92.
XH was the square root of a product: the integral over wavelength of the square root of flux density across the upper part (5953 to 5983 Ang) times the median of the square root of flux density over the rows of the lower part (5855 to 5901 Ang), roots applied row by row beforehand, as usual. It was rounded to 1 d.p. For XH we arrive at 4.9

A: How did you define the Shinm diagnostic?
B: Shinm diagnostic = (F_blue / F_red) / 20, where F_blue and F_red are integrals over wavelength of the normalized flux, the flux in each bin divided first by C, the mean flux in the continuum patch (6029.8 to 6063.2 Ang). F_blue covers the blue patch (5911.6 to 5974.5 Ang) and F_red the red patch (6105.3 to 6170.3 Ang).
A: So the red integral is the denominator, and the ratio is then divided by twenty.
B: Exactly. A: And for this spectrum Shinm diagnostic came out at 0.0501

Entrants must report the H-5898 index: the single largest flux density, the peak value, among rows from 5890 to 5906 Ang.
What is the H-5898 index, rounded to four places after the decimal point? 0.7800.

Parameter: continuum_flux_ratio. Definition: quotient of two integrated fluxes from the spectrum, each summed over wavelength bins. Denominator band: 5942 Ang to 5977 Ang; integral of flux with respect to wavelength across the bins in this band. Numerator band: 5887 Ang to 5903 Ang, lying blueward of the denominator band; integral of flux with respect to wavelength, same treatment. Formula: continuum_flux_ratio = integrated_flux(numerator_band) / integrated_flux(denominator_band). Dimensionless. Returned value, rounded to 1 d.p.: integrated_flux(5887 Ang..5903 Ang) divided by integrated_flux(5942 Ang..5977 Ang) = 0.4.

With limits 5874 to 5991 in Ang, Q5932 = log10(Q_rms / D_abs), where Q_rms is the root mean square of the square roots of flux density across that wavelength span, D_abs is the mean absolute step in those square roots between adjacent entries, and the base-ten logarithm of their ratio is 1.24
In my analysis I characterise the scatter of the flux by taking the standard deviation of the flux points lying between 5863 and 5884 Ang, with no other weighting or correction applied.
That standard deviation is 0.08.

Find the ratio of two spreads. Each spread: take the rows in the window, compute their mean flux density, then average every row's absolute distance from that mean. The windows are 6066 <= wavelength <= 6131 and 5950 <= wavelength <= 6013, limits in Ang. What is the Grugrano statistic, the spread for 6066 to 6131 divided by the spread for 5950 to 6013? 1.20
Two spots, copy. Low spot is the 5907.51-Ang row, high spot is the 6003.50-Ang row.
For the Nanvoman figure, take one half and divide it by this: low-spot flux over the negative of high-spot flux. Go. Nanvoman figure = -0.51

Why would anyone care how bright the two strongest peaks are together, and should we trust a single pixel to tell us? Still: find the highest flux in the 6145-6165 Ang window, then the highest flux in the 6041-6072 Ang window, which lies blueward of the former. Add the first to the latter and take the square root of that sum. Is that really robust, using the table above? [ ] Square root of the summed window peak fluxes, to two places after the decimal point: 1.38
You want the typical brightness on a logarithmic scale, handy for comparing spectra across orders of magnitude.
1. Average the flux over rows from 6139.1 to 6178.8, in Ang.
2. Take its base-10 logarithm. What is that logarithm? -0.098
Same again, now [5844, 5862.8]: -0.082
